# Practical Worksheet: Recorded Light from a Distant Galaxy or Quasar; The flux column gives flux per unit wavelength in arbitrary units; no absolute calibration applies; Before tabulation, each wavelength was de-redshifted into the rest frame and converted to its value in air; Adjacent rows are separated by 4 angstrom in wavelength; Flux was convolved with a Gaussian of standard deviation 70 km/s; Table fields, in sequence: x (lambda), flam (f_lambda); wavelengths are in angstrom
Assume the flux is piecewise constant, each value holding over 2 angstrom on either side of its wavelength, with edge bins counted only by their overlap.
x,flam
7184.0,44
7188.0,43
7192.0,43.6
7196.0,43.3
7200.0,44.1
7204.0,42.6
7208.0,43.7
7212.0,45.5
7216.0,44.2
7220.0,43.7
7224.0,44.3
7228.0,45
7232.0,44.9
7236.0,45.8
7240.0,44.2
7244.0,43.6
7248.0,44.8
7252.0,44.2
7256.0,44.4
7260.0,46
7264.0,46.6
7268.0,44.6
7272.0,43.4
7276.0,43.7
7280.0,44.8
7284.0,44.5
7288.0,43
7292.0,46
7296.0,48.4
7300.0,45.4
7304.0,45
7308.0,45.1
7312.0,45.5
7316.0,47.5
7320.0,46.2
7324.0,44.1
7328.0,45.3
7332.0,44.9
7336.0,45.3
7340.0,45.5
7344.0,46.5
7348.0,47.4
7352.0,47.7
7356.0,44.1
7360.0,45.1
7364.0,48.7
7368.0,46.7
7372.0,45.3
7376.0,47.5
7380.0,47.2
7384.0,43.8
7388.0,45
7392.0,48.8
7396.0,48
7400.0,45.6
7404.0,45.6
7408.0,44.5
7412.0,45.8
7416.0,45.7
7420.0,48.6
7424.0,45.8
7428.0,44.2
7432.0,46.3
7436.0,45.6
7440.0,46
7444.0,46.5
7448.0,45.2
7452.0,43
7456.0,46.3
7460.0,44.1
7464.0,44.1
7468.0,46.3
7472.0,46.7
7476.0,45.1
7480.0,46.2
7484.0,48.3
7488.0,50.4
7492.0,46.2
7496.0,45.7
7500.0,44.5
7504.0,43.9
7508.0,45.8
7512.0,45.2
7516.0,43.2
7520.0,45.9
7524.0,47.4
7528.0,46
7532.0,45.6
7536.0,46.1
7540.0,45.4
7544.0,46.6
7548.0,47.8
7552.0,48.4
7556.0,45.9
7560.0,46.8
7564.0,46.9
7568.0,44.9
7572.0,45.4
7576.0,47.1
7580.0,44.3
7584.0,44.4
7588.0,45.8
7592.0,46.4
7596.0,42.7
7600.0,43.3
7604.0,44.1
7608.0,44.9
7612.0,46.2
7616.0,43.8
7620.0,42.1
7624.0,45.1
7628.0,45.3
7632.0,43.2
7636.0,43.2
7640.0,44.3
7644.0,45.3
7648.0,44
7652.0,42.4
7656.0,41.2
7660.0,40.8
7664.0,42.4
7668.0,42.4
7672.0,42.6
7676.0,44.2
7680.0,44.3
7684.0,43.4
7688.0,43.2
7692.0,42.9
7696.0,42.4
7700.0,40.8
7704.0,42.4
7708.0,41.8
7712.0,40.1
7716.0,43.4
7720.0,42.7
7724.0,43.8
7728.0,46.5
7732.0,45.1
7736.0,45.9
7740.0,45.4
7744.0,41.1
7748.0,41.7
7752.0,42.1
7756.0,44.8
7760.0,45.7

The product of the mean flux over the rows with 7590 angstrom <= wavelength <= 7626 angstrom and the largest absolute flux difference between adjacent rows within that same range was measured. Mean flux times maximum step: 164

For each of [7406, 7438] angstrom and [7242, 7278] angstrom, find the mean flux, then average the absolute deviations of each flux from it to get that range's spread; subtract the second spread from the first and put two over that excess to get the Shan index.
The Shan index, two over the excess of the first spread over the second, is 225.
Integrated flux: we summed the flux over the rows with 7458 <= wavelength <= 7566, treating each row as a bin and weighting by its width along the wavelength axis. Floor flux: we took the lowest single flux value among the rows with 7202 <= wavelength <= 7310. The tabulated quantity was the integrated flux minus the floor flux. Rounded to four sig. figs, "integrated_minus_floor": 4935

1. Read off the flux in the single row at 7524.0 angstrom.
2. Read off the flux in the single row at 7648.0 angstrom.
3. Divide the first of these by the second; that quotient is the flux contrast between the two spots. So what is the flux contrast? 1.08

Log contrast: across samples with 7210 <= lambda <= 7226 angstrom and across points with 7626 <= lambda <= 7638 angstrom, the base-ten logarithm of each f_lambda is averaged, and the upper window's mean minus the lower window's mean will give -0.005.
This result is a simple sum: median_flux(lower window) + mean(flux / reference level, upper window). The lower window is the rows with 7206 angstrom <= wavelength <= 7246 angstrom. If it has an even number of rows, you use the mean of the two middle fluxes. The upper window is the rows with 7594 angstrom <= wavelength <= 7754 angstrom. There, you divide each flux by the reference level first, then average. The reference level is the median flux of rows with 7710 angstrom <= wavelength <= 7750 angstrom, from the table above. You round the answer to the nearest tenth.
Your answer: 45.2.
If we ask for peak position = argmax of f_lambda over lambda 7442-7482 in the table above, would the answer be 7472.0 angstrom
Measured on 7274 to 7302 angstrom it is 7296.0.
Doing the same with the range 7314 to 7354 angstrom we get 7352.0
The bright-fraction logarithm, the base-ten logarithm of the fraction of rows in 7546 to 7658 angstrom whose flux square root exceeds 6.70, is -0.3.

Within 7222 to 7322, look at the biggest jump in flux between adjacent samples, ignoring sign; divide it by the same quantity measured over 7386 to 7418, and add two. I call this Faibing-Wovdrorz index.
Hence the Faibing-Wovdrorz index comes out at 2.8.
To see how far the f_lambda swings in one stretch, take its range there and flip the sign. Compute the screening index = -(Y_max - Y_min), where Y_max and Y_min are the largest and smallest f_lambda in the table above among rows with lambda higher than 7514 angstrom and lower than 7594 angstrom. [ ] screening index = -5.2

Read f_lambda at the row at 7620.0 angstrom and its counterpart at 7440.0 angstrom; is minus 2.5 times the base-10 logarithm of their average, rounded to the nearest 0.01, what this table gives -4.11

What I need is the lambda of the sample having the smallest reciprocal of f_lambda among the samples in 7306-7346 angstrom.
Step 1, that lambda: 7316.0 angstrom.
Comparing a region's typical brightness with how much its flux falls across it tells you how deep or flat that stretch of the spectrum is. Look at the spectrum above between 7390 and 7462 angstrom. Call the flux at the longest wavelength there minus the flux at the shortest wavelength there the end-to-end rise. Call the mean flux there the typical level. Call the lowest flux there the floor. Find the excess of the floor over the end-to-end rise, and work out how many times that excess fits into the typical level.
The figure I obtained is 0.962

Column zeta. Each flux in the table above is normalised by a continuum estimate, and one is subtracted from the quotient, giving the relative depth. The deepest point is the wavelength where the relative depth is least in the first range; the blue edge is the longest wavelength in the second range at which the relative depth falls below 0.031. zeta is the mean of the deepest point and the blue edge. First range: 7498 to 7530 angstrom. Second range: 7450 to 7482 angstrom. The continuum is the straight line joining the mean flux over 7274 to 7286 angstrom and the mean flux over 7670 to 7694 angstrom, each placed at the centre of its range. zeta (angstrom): 7496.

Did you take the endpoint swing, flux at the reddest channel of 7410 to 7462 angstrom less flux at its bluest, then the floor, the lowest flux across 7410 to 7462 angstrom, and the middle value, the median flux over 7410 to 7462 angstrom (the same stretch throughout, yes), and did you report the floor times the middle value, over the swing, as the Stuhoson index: -1158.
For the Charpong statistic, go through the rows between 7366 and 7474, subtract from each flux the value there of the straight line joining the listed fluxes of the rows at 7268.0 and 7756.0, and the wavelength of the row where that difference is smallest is 7452.0 angstrom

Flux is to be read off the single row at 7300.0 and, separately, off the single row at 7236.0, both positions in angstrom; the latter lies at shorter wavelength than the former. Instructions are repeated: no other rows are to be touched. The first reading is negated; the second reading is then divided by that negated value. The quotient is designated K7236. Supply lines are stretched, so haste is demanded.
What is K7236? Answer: -1.01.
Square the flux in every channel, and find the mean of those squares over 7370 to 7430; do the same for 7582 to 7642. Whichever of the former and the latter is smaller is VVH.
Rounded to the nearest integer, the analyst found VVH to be 1966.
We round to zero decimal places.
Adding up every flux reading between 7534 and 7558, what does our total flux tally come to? 280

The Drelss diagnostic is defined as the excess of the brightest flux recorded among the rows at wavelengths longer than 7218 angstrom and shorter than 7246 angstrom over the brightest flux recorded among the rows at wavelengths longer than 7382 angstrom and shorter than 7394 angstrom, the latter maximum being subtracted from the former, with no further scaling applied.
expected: -3.0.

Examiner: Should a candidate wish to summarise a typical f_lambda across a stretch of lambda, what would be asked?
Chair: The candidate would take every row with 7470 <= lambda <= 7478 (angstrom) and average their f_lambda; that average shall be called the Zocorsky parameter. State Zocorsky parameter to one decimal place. 45.9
